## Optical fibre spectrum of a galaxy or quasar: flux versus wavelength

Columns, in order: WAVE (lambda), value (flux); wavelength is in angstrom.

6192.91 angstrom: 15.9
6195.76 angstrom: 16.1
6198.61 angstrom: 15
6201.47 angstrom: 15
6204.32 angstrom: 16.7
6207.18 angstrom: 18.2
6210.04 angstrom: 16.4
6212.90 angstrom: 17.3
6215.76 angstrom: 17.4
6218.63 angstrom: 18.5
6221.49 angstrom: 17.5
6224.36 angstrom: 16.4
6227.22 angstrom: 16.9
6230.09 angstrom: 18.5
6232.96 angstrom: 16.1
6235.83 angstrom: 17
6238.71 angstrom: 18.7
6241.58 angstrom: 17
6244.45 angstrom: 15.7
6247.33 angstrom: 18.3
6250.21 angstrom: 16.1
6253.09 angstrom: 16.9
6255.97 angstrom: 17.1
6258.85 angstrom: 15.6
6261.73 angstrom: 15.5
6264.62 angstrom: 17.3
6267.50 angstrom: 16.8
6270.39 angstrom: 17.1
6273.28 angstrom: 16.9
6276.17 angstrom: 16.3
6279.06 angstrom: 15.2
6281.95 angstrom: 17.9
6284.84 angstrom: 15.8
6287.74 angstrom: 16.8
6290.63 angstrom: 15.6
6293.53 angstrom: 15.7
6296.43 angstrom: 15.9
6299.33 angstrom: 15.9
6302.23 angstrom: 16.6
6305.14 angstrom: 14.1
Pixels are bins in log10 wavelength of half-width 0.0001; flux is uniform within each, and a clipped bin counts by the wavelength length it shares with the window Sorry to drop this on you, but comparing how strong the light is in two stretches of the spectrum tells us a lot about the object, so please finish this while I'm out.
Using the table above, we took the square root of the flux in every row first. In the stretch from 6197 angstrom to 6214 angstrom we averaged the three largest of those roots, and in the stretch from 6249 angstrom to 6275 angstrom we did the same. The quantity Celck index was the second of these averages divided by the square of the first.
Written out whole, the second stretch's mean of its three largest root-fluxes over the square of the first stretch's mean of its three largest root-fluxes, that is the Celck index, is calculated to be 0.2382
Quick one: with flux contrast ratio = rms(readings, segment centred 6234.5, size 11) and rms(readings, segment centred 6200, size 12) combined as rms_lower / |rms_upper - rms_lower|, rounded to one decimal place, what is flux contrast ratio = 8.3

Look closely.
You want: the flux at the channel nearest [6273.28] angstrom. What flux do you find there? 16.9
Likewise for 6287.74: 16.8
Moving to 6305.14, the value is 14.1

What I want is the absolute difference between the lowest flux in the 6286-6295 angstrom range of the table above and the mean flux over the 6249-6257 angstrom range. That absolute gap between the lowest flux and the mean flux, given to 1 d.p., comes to 1.1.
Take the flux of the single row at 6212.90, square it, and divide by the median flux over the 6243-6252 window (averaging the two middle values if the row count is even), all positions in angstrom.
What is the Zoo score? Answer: 19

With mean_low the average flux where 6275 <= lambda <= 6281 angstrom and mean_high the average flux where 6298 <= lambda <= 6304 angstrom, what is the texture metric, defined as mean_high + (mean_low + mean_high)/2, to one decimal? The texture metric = 32.2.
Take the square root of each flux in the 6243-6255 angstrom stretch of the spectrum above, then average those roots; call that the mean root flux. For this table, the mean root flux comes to 4.09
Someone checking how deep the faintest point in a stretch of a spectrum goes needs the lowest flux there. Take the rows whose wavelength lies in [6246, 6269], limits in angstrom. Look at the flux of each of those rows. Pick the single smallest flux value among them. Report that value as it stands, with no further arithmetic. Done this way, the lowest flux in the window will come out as 15.5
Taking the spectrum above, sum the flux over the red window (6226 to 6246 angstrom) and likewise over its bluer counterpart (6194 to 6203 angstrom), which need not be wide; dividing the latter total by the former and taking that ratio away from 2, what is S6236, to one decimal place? 1.6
